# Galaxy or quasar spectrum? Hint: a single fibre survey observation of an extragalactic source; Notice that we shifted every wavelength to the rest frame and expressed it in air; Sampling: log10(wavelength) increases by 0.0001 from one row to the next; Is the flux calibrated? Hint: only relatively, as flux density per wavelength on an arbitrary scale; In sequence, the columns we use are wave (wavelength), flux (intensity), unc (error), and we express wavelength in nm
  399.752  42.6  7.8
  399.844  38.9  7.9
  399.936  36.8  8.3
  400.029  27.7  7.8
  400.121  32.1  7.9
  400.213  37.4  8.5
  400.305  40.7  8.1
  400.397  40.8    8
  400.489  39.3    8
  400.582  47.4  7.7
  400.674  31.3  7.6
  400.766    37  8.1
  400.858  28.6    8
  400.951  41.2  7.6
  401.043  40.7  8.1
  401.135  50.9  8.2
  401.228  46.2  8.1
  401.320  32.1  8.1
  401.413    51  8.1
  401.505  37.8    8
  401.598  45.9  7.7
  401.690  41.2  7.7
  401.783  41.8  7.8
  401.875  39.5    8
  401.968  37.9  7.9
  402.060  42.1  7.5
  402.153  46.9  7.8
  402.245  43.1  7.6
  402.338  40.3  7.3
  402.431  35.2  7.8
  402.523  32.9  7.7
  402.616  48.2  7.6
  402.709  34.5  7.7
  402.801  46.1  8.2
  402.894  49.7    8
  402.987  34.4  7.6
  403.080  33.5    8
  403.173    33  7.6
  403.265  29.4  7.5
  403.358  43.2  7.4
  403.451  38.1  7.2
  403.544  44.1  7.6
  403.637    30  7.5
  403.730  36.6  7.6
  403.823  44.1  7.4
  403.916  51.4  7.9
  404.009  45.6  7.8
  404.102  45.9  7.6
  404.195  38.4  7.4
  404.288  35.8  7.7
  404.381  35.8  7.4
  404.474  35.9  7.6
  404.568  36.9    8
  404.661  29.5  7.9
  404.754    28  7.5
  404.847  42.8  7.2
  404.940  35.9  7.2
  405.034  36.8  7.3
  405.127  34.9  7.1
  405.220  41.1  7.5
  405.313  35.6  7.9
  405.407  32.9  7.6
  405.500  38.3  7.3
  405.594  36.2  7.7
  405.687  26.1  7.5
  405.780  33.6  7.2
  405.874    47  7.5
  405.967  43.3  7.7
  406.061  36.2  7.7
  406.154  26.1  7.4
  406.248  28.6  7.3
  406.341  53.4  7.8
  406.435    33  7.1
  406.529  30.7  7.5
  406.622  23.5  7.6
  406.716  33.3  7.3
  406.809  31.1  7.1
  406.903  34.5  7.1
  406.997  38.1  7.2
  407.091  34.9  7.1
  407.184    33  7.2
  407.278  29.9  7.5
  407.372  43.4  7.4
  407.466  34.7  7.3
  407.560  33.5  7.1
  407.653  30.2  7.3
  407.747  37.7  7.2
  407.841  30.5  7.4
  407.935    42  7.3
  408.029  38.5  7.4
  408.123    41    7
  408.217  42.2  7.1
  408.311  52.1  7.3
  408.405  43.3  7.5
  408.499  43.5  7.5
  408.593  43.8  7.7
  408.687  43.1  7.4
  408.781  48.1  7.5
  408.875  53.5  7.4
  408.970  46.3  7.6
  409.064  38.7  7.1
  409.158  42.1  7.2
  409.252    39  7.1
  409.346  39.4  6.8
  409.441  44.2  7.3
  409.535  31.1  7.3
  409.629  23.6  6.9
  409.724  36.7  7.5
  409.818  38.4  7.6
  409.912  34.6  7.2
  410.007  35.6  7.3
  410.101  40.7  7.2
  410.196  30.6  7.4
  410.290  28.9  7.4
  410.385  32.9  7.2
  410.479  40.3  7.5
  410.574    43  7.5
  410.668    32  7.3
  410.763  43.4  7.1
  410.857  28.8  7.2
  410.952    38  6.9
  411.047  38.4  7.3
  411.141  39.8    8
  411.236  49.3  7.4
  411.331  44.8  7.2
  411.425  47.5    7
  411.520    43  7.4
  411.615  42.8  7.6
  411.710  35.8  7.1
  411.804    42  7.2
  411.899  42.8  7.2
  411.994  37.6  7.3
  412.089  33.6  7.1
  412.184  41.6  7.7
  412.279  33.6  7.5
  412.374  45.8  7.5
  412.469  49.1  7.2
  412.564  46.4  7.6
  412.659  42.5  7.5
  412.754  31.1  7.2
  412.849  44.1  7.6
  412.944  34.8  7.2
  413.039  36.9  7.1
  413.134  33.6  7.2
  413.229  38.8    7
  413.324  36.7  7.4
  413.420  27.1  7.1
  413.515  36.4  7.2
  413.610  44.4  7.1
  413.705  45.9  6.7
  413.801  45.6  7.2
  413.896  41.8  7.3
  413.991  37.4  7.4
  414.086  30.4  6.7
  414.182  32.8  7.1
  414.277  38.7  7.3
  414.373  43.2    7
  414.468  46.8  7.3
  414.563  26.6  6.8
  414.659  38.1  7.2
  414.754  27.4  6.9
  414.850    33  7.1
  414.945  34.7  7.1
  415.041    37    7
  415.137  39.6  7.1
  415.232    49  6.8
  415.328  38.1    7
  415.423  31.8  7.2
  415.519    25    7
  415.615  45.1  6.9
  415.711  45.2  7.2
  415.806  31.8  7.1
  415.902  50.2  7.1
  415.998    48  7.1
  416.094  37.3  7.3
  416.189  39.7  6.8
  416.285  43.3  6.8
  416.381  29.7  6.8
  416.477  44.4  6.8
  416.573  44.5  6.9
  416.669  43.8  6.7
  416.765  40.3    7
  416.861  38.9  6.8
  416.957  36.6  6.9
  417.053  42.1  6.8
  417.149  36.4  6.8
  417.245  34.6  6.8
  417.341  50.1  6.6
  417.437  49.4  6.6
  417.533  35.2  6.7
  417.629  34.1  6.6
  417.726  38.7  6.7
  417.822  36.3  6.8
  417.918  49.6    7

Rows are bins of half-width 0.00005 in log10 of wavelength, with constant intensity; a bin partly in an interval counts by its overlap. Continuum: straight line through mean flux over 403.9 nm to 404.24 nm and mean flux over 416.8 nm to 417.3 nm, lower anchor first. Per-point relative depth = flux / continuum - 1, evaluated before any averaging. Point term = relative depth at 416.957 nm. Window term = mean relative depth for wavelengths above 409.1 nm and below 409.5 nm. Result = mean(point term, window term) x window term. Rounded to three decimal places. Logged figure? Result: 0.001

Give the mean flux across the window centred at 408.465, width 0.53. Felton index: 45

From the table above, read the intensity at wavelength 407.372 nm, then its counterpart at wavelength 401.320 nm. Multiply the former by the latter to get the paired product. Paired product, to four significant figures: 1393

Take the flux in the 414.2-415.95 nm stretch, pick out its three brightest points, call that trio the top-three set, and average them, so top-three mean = 49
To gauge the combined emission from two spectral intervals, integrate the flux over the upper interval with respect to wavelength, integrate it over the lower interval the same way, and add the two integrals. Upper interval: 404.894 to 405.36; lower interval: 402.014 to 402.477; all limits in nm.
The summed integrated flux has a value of 36.4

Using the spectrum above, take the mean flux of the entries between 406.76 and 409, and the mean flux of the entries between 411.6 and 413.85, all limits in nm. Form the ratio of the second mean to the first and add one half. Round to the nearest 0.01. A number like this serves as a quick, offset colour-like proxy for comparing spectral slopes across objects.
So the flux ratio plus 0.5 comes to 1.50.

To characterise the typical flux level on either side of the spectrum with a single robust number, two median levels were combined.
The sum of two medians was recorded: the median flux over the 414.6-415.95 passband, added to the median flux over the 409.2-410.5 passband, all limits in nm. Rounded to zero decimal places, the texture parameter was 74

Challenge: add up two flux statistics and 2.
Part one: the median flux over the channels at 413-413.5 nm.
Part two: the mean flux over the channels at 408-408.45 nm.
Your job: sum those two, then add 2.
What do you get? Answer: 82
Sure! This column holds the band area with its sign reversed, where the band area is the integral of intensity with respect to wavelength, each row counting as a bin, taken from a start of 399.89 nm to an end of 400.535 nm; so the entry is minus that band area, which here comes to -23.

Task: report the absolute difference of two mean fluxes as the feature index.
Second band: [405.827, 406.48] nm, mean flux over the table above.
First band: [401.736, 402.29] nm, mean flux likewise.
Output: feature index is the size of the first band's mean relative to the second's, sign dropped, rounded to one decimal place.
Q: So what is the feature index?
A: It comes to 3.7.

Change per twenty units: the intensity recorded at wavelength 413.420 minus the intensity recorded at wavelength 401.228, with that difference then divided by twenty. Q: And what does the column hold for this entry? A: -1.0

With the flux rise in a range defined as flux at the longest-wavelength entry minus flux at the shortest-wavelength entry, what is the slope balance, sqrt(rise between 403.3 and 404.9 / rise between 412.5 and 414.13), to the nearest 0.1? 0.2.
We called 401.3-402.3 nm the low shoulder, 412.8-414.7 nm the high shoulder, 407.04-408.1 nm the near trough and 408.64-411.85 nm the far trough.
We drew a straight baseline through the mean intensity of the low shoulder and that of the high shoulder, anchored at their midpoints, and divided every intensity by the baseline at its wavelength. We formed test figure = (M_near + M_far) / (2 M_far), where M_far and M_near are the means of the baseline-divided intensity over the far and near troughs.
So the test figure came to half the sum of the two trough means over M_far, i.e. 0.94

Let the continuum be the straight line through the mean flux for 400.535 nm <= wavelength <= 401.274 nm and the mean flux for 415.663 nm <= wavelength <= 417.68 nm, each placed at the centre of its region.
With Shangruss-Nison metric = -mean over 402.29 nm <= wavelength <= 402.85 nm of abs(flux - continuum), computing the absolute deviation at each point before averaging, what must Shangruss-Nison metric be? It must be -5.4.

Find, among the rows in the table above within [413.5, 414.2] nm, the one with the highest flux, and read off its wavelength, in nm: 413.705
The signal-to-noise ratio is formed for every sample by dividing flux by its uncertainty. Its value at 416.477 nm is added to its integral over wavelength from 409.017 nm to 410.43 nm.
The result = 14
